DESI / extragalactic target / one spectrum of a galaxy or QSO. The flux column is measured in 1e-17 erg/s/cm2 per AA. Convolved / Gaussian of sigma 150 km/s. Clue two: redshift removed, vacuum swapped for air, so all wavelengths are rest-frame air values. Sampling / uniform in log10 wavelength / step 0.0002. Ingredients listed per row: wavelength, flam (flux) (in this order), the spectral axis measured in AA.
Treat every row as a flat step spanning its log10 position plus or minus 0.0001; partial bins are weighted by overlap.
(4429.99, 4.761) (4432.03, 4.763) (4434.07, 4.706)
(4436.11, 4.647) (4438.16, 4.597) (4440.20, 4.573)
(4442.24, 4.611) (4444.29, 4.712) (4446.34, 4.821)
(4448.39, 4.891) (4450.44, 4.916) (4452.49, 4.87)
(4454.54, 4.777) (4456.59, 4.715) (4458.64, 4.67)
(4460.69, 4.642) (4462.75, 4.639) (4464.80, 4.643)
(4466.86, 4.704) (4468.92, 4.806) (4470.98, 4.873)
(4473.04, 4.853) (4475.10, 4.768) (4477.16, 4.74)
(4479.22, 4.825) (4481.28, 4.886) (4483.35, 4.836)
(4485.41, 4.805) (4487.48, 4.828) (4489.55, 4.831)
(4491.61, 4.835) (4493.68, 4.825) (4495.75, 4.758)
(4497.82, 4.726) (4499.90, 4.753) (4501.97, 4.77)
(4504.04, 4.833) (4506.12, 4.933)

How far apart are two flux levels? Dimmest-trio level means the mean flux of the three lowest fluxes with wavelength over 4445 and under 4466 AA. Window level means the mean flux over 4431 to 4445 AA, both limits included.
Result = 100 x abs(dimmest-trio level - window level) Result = 2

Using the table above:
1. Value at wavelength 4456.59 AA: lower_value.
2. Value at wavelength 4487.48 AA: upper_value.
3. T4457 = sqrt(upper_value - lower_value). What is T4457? 0.34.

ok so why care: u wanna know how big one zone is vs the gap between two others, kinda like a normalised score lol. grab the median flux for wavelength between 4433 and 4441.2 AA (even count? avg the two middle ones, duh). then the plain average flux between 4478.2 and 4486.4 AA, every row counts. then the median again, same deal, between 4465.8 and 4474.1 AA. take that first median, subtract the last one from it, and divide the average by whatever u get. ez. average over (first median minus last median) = -23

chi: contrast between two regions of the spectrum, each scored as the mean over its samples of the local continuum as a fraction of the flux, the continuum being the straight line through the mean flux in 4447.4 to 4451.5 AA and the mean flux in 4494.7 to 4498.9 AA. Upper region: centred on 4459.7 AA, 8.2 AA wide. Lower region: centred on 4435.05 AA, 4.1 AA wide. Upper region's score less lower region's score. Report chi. -0.016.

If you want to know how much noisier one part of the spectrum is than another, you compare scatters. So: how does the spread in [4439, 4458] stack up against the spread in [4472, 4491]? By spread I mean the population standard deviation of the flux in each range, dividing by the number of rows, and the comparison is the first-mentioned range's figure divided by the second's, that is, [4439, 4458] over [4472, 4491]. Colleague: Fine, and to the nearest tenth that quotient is 2.8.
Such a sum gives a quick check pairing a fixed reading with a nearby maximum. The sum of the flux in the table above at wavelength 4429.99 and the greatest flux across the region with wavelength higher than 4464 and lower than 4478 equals 9.63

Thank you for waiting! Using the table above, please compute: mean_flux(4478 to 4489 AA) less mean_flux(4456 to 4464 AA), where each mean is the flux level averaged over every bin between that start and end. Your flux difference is 0.17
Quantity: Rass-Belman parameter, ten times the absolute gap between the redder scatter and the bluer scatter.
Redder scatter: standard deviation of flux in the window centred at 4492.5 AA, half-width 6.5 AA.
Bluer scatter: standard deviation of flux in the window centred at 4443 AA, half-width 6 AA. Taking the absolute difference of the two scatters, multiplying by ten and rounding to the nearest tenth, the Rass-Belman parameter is 0.8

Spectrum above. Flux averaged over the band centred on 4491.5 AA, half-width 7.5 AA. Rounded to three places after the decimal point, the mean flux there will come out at 4.801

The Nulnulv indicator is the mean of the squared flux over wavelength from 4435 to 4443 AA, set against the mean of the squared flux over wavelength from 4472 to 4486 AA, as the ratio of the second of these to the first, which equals 1.09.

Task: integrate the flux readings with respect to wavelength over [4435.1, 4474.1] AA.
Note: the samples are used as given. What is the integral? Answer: 185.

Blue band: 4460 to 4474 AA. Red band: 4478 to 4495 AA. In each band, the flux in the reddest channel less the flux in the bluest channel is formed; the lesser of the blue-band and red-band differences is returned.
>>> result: 0.00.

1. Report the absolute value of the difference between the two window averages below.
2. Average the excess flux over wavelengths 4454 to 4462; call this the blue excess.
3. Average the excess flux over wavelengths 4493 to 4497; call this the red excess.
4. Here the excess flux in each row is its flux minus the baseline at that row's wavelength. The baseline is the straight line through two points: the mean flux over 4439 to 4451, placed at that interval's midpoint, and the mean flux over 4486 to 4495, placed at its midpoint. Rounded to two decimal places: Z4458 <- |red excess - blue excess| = 0.03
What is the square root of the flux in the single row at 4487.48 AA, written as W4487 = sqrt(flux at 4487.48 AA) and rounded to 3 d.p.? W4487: 2.197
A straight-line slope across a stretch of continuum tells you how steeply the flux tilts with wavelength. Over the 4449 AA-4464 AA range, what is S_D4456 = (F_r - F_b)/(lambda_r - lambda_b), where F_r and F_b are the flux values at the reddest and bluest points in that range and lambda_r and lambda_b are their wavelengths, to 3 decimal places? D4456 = -0.023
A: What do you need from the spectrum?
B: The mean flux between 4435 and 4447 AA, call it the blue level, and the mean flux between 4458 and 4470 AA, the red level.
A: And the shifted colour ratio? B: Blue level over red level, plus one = 1.99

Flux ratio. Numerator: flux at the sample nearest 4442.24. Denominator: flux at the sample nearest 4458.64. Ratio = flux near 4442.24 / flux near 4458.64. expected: 0.987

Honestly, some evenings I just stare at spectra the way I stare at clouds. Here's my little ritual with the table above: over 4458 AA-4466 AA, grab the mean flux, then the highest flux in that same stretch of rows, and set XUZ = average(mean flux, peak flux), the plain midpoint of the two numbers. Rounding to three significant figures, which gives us 4.66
